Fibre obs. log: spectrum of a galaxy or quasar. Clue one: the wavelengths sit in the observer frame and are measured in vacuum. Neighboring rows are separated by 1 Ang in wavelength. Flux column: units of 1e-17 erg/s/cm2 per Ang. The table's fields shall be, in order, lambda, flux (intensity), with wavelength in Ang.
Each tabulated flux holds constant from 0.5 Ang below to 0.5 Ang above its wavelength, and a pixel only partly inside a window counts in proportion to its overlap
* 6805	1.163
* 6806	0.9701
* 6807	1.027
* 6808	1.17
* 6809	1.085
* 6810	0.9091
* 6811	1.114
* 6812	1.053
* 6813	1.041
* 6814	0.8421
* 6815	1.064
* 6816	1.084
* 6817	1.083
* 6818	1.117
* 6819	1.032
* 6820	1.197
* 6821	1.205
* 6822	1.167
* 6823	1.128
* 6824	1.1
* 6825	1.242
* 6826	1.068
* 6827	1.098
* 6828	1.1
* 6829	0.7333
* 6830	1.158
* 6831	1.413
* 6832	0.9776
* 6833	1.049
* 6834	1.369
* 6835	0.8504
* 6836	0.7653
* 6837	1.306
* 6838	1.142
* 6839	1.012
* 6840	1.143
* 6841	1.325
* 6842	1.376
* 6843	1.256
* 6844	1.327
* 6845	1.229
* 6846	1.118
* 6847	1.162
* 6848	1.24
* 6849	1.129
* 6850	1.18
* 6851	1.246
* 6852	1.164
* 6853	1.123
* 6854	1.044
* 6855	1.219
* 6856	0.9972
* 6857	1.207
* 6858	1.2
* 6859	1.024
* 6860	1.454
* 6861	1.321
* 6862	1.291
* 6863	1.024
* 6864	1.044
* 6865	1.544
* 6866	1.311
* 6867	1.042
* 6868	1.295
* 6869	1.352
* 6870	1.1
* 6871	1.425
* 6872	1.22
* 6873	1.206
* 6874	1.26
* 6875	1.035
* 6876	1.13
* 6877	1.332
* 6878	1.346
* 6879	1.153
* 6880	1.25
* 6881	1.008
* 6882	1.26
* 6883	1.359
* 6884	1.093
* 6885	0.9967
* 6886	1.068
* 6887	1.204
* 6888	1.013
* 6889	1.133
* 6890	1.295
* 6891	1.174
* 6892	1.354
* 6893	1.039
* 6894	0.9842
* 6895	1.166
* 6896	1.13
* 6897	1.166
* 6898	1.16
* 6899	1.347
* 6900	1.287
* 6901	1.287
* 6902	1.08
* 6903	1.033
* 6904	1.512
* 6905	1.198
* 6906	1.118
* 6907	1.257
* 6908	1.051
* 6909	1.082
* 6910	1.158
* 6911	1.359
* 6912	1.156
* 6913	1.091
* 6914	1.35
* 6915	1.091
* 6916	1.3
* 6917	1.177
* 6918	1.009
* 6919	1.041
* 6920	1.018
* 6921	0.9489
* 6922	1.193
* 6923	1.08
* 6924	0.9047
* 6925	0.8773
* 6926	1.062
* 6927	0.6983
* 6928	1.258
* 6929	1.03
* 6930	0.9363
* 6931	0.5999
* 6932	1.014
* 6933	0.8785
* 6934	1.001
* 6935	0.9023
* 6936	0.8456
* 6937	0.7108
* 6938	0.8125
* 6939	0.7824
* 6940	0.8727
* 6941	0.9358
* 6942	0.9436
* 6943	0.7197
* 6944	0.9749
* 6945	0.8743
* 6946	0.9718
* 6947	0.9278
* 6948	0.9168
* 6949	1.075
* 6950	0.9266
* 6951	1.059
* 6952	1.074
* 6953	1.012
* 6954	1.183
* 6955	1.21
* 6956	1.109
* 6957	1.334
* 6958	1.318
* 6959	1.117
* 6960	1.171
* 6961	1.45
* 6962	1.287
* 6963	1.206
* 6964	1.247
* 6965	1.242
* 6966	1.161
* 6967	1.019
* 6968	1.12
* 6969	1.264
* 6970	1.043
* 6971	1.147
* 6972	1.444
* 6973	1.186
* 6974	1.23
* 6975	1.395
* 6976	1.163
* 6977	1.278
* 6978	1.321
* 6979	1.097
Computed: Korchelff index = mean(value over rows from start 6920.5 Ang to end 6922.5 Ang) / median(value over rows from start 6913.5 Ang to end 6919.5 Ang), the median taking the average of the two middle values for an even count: 0.94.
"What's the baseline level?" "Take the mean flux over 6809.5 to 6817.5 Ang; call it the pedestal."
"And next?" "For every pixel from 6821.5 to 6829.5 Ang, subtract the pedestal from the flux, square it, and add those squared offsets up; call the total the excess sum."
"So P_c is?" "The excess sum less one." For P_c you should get -0.82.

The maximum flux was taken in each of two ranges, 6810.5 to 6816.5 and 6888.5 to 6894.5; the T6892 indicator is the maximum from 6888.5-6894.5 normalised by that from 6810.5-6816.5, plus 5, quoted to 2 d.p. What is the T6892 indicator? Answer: 6.22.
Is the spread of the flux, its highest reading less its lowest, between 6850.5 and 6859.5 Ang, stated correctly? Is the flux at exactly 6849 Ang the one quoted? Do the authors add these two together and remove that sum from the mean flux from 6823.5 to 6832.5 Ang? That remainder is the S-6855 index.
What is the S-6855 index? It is -0.28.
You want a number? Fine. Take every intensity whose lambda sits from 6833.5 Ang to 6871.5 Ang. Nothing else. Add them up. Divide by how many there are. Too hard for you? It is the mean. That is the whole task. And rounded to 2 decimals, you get 1.19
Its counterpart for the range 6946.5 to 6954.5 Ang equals 1.02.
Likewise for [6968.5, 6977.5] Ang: 1.24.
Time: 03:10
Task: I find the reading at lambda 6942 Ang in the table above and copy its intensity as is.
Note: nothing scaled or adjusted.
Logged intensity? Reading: 0.9436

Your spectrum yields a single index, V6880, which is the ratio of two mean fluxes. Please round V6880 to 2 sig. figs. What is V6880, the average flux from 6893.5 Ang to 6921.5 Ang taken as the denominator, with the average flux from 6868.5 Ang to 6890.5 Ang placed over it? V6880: 1.0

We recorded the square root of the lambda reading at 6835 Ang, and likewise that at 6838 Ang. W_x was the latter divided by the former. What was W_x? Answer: 1.16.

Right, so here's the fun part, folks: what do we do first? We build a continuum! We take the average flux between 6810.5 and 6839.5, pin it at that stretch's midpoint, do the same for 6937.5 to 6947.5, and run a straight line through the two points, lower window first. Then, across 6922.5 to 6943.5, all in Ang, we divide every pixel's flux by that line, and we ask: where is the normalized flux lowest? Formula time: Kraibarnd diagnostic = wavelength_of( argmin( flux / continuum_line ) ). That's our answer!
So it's 6931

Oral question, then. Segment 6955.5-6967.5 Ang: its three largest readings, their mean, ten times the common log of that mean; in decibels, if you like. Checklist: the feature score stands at 1.36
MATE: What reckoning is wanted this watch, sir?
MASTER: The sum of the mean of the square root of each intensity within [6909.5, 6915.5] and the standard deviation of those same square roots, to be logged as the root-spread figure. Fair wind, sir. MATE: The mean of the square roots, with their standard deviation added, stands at 1.15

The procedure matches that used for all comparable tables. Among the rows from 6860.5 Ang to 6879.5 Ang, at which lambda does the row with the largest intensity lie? 6865 Ang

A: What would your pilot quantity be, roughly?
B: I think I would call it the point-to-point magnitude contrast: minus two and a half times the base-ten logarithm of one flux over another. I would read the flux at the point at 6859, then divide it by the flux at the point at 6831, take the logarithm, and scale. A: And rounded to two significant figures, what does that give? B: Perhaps 0.35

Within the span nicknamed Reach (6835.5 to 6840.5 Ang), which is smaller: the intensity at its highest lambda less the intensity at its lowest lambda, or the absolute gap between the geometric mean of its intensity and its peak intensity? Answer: 0.25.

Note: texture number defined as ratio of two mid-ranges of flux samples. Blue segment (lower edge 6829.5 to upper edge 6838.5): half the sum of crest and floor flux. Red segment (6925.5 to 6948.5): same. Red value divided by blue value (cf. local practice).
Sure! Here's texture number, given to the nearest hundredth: 0.85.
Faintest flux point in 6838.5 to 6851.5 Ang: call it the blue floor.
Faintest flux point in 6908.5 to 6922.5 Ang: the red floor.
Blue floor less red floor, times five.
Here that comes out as 0.3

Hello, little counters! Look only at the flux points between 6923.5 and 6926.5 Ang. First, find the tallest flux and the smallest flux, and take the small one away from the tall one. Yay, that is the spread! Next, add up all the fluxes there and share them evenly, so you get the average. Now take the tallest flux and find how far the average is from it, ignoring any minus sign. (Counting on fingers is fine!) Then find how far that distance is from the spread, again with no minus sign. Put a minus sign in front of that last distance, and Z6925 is -0.07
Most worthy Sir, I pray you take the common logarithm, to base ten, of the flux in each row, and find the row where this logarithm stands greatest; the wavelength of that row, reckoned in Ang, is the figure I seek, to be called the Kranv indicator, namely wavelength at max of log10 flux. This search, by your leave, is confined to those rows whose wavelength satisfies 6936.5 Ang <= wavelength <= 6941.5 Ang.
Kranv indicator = 6941 Ang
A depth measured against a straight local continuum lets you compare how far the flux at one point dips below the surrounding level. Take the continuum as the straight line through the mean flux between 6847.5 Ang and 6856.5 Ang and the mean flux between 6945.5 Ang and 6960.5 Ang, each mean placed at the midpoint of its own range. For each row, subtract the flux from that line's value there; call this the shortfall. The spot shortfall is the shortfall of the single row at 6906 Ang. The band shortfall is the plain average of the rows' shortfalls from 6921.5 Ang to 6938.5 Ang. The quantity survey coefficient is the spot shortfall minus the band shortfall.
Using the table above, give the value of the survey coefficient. -0.175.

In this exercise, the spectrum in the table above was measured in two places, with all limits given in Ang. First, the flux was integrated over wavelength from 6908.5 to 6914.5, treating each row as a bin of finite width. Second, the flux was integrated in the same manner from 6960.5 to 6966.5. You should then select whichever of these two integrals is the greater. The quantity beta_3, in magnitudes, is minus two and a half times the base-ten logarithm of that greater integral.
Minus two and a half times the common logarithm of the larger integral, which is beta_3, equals -2.20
